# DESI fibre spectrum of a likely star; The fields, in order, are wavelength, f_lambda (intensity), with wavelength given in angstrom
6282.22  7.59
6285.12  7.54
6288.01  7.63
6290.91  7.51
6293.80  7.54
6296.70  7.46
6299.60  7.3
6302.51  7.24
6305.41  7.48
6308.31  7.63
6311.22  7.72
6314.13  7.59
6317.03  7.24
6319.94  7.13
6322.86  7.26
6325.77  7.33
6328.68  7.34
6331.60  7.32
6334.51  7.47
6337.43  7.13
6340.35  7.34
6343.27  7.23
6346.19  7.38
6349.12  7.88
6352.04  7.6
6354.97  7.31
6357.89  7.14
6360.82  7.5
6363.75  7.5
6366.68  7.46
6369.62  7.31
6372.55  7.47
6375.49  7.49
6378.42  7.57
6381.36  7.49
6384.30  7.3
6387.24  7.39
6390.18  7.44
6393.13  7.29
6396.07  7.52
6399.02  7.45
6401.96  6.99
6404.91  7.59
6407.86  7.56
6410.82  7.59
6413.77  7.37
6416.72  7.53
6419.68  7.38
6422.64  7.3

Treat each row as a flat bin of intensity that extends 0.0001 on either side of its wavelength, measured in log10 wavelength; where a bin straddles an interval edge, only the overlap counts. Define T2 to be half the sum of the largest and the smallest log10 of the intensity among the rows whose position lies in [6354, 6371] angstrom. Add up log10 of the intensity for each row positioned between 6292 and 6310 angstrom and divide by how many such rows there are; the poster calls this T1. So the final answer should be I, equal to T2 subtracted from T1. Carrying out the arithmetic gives 0.007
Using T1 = 0.872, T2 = 0.864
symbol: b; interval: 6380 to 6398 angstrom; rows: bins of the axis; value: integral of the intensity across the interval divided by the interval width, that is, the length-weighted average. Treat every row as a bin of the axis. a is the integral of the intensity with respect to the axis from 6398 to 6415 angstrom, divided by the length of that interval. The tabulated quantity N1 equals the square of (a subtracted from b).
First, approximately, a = 7.43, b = 7.40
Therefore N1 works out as 0.0005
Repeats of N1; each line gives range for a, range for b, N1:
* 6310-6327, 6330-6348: 0.0028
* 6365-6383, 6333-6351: 0.0027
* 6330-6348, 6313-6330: 0.0001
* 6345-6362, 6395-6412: 0.0006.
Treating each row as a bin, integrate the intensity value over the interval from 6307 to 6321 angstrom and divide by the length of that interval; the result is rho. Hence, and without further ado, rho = 7.47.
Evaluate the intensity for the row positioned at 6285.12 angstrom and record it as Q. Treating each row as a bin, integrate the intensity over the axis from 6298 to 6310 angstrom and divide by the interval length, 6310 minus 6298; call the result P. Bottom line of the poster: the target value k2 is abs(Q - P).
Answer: 0.12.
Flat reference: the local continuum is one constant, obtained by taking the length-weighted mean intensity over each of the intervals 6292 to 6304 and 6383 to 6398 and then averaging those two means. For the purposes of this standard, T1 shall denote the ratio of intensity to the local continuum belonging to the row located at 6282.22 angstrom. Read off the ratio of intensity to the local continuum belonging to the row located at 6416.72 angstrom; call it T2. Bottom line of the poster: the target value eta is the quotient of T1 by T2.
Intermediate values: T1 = 1.03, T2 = 1.02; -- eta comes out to 1.01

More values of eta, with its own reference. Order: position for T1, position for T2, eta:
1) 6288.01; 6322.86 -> 1.05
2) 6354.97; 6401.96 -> 1.05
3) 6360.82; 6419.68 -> 1.02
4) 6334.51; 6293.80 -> 0.99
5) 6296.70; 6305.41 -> 1.00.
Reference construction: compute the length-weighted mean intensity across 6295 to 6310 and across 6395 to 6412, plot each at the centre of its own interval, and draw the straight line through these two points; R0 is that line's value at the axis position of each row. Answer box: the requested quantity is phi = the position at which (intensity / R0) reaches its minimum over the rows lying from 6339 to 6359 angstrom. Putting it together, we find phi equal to 6357.89 angstrom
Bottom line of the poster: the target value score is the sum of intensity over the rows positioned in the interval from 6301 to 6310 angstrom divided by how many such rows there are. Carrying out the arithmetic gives 7.45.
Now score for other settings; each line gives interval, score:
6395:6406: 7.39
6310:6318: 7.52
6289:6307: 7.42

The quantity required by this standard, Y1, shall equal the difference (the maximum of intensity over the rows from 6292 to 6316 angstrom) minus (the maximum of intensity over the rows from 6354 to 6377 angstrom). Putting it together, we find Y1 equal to 0.22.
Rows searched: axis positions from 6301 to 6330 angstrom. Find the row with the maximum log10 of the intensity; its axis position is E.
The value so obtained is 6311.22 angstrom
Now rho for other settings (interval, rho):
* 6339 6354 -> 7.48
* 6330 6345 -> 7.30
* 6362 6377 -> 7.45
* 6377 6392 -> 7.43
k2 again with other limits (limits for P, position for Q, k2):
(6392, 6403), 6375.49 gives 0.16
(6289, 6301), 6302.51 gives 0.22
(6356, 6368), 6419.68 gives 0.02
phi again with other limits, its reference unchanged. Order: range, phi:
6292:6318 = 6317.03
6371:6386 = 6384.30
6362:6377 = 6369.62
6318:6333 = 6319.94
